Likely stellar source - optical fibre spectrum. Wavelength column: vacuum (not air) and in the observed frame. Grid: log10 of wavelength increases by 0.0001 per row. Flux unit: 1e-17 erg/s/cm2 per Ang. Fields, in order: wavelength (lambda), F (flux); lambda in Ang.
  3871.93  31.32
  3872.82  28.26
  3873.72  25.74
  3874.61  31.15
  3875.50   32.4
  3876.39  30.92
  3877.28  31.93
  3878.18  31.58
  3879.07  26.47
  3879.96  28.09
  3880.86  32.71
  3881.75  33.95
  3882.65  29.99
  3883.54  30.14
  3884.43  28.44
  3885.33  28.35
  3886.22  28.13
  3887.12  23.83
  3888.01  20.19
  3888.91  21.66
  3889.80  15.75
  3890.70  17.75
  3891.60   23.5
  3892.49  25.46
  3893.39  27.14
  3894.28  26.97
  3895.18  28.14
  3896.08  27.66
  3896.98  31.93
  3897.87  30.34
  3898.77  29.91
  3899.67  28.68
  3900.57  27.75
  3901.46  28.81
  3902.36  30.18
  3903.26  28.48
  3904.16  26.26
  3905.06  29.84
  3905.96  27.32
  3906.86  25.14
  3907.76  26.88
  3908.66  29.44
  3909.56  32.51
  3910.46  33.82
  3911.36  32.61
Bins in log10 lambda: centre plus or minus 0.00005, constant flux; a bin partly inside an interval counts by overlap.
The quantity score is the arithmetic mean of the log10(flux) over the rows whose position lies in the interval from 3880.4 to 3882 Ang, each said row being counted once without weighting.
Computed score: 1.523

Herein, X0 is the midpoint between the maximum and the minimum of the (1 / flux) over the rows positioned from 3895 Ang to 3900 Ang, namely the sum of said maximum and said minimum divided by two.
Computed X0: 0.034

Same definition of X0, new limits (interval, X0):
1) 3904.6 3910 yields 0.035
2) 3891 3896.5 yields 0.039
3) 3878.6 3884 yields 0.034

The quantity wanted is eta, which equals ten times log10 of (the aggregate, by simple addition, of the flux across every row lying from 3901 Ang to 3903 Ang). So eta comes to 17.7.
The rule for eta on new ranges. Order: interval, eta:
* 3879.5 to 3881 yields 17.8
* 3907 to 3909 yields 17.5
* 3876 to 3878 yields 18.0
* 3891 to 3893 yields 16.9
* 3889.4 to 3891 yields 15.3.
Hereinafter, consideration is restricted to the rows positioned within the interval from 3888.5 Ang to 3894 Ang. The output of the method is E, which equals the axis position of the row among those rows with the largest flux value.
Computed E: 3893.39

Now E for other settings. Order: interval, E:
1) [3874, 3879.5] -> 3875.50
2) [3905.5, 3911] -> 3910.46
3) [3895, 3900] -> 3896.98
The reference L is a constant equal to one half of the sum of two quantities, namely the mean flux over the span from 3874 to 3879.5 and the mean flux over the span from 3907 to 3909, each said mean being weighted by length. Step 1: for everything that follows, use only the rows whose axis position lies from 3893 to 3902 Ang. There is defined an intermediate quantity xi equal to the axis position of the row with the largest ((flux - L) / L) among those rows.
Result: 3896.98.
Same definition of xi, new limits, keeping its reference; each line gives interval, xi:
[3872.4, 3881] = 3880.86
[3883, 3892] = 3883.54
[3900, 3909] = 3902.36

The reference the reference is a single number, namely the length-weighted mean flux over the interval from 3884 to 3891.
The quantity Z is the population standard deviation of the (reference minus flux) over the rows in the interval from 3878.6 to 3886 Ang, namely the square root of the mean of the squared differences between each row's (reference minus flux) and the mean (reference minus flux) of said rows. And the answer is 2.34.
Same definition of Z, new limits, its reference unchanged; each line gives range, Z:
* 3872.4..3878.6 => 2.23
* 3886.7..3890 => 2.96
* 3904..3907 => 1.74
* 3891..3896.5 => 1.57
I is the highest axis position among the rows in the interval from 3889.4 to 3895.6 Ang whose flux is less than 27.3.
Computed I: 3894.28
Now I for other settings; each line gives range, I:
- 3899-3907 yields 3906.86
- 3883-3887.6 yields 3887.12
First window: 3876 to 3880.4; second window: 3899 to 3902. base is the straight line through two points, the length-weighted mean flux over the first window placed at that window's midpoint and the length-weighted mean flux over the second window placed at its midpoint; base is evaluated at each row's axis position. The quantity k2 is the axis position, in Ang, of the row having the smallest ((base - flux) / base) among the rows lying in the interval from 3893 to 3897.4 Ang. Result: 3896.98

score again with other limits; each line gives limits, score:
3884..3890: 1.367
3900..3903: 1.461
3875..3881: 1.484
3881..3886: 1.479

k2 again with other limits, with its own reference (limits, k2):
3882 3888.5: 3883.54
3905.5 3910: 3909.56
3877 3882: 3881.75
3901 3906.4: 3902.36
